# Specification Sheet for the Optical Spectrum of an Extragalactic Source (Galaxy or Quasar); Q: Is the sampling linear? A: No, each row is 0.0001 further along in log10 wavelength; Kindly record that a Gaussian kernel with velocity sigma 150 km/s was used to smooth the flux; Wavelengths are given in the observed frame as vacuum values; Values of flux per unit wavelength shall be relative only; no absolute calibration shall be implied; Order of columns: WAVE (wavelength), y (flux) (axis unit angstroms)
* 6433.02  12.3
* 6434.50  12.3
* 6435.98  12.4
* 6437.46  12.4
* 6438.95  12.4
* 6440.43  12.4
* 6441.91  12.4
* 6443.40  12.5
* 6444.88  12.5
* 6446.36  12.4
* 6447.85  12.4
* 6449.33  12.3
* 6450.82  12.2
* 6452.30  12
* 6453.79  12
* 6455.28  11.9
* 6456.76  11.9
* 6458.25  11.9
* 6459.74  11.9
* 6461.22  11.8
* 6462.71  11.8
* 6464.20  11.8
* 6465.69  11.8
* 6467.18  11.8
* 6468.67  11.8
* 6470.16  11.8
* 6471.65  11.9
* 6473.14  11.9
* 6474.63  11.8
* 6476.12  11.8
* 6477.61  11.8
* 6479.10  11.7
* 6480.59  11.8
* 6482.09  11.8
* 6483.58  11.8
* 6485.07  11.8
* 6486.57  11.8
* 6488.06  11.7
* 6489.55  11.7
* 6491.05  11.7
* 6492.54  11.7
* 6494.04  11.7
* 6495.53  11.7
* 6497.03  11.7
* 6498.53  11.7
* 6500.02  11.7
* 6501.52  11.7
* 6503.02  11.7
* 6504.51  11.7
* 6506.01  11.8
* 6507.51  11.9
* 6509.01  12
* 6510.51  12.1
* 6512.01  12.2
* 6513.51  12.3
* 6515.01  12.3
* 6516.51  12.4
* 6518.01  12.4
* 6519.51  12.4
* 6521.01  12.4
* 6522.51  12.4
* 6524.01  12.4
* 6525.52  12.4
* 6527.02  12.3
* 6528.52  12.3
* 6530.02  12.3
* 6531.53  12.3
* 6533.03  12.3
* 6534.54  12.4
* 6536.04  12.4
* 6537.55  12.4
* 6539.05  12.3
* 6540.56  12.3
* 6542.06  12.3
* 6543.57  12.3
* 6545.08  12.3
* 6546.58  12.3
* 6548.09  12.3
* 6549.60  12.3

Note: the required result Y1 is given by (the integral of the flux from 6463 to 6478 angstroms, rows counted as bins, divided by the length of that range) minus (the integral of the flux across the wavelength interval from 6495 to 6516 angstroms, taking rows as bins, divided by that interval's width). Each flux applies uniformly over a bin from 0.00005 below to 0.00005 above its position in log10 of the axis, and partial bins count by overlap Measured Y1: -0.1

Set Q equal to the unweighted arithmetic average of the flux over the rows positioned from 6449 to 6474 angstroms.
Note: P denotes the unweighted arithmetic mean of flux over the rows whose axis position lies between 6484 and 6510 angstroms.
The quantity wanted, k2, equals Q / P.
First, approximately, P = 11.7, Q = 11.9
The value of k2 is 1.014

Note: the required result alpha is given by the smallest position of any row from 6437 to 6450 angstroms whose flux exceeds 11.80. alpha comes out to 6437.46 angstroms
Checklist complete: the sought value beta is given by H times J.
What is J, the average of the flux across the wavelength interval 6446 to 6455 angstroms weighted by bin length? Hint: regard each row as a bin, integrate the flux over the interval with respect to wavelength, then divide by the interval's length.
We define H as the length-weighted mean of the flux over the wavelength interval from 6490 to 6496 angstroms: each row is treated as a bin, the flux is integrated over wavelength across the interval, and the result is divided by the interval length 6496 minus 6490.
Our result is 143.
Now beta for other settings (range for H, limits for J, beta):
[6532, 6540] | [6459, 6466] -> 146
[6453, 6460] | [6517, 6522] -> 148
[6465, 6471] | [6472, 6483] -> 139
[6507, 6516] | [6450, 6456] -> 146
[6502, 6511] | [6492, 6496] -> 139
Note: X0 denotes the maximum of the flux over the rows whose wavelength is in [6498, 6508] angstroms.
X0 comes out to 11.9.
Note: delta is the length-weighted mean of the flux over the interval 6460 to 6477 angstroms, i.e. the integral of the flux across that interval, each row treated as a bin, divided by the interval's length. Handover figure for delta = 11.8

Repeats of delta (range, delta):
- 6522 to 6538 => 12.3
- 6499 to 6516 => 11.9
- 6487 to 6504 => 11.7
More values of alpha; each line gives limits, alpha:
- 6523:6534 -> 6524.01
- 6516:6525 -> 6516.51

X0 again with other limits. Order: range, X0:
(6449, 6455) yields 12.3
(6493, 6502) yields 11.7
